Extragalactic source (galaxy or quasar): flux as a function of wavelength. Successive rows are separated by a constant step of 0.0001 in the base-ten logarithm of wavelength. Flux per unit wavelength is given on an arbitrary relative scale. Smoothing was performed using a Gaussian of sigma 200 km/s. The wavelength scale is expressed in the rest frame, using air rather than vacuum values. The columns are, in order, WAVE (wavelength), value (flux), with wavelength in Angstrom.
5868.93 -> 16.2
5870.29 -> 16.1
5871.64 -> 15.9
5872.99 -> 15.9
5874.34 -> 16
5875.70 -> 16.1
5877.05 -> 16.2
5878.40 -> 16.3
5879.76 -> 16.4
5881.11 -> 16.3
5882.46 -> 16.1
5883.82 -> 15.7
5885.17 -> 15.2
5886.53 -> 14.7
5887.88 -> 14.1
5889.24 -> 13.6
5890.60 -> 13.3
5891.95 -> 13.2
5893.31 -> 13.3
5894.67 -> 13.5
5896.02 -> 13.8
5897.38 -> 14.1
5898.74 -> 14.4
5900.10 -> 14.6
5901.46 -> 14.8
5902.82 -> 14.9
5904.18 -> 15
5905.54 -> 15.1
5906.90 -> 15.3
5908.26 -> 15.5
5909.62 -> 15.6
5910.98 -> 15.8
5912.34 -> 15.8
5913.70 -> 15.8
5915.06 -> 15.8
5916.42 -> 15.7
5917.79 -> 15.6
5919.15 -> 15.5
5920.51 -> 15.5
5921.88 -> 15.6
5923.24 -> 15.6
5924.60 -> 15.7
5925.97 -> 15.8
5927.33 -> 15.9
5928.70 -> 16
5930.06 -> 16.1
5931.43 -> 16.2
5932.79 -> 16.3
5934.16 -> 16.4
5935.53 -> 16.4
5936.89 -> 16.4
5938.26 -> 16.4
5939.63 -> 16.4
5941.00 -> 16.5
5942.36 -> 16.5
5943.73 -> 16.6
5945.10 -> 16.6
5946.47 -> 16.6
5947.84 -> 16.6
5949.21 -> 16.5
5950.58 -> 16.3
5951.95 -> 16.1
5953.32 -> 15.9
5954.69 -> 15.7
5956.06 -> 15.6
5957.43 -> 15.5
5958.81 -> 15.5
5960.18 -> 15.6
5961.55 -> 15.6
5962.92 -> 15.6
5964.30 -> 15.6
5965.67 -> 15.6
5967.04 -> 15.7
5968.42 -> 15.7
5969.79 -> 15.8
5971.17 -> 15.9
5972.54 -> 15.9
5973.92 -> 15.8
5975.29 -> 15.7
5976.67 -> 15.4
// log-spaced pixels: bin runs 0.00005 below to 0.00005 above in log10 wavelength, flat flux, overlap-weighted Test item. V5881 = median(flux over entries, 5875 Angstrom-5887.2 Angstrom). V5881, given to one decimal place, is 16.1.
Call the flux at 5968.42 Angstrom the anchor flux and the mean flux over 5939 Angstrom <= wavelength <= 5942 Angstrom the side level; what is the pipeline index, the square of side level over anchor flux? 1.10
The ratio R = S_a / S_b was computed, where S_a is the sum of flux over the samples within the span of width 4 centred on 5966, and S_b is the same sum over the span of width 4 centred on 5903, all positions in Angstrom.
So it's 1.05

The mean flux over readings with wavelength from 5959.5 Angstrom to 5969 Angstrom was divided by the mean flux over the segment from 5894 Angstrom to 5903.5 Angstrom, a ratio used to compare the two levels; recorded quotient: 1.09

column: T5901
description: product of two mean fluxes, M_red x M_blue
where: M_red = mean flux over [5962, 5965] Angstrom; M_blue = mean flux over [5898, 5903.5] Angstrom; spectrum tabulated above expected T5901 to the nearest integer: 229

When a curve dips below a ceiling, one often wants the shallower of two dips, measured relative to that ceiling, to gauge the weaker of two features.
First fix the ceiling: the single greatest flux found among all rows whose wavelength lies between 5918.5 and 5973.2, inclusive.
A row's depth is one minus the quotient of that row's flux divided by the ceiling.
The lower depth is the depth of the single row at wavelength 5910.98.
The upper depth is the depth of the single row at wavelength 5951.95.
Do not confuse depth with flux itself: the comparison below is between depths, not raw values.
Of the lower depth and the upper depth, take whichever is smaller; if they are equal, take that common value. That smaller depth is 0.030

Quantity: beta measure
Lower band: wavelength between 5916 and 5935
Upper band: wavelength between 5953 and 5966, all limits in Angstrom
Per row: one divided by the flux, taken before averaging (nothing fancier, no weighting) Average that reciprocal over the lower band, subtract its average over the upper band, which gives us -0.001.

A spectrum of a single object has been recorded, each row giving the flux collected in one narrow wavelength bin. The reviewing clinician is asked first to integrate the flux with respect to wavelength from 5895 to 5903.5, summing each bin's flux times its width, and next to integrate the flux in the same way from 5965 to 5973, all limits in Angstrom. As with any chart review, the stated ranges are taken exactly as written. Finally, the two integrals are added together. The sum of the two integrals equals 248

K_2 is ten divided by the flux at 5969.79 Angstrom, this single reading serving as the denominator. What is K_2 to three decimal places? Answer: 0.633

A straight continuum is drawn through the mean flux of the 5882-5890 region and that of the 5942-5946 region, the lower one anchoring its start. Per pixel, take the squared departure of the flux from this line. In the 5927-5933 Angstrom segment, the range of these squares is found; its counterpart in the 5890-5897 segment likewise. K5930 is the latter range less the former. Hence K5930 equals 1.5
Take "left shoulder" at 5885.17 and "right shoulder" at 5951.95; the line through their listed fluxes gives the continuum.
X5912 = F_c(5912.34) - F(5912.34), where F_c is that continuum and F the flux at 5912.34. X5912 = -0.23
